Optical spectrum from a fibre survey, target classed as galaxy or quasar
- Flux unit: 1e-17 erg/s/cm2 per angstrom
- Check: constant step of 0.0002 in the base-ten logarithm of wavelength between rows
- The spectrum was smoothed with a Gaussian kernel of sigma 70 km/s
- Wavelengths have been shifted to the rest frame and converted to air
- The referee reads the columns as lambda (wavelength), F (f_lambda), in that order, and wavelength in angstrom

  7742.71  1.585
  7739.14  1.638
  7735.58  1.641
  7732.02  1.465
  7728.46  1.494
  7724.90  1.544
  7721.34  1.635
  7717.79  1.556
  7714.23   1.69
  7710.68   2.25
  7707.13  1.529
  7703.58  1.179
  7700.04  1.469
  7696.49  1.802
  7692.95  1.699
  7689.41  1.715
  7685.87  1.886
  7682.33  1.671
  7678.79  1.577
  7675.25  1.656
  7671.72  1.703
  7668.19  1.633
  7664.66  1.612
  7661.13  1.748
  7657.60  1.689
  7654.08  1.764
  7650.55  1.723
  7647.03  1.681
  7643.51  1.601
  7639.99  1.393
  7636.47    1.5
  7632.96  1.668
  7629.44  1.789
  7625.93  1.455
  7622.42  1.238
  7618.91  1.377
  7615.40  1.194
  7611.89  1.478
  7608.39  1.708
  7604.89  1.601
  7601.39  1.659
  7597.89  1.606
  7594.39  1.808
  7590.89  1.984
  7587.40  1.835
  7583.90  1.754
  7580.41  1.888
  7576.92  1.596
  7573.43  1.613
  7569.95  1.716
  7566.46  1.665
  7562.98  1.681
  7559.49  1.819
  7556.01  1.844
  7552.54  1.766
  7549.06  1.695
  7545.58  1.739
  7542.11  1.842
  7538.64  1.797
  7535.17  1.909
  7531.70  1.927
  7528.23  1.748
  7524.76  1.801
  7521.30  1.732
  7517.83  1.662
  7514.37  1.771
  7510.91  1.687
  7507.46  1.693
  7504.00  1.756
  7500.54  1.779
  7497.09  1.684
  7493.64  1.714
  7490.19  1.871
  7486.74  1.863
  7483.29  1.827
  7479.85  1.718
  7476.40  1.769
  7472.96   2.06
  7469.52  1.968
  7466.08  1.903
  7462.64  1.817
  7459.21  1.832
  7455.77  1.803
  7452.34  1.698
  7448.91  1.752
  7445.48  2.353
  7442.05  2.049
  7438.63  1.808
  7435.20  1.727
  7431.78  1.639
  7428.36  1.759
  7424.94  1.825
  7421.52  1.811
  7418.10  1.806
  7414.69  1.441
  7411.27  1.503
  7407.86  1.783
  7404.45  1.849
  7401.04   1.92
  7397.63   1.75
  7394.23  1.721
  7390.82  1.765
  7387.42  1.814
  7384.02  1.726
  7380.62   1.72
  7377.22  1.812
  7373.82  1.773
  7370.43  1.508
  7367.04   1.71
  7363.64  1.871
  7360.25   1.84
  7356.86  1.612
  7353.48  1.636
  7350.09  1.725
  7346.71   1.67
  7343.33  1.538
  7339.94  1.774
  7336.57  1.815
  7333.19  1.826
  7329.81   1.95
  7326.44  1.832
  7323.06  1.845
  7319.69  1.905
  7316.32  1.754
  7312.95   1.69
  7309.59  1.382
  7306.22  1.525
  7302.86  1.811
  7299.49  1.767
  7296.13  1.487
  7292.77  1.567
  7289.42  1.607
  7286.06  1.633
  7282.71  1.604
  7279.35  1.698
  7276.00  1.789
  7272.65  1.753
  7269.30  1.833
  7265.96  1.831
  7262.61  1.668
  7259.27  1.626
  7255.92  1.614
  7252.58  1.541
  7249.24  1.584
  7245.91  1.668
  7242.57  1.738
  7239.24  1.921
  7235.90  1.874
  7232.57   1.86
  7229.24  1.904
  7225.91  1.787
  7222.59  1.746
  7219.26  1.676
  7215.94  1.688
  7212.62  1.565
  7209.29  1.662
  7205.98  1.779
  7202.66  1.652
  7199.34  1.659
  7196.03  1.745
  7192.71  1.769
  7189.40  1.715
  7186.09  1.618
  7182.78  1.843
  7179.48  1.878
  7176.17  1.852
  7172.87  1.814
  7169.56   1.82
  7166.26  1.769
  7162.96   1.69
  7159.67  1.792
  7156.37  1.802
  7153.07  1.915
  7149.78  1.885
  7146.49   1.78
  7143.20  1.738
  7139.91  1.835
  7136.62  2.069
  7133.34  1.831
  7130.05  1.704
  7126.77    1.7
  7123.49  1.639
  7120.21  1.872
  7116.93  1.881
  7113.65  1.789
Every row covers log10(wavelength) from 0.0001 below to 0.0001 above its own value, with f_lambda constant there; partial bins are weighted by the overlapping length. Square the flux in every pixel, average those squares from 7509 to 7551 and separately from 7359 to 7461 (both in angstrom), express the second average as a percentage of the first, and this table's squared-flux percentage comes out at 101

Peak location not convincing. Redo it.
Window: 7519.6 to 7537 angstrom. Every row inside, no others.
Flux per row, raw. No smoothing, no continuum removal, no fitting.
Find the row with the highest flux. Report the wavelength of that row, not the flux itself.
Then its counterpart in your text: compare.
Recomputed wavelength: 7531.70 angstrom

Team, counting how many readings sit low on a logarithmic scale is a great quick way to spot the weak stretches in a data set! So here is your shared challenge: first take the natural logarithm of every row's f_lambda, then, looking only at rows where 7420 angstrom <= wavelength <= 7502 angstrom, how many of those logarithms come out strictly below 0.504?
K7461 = 1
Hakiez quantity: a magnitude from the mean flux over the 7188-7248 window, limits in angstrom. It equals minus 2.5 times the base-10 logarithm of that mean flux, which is -0.60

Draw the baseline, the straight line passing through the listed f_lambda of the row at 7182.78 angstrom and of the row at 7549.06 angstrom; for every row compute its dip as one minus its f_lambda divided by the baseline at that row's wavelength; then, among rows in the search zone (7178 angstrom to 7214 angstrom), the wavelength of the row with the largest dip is 7212.62 angstrom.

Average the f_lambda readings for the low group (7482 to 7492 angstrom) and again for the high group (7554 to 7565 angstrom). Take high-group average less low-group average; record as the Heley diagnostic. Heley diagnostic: -0.07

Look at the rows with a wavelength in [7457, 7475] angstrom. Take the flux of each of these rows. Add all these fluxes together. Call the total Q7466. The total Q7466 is 9.6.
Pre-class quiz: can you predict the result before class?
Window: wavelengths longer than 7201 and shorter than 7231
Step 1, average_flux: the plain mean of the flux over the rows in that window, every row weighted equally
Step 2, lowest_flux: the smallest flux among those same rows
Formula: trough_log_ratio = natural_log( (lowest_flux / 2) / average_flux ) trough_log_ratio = -0.79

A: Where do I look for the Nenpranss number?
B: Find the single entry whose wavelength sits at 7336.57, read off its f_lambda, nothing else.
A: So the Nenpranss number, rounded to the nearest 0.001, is 1.815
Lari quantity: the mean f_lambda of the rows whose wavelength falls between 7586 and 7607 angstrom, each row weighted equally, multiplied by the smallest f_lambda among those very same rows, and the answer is 2.80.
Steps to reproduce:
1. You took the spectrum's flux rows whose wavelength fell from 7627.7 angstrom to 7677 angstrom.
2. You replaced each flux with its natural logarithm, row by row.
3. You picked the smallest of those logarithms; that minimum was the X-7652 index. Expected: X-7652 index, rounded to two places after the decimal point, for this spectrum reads 0.33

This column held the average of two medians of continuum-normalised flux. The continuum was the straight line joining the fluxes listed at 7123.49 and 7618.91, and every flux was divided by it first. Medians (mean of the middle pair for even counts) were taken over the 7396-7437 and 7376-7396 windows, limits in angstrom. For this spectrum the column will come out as 1.18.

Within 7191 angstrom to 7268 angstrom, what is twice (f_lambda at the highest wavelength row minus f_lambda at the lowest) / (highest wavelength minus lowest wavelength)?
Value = 0.002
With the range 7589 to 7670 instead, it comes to -0.009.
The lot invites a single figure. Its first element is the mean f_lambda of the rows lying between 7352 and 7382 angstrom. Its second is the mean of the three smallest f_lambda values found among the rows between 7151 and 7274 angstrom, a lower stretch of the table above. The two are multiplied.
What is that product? 2.69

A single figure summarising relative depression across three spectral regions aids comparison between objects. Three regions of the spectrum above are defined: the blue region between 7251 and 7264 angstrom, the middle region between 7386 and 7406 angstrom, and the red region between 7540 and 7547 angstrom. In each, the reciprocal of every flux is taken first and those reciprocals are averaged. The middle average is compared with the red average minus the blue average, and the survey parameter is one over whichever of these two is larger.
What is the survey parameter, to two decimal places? 1.80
